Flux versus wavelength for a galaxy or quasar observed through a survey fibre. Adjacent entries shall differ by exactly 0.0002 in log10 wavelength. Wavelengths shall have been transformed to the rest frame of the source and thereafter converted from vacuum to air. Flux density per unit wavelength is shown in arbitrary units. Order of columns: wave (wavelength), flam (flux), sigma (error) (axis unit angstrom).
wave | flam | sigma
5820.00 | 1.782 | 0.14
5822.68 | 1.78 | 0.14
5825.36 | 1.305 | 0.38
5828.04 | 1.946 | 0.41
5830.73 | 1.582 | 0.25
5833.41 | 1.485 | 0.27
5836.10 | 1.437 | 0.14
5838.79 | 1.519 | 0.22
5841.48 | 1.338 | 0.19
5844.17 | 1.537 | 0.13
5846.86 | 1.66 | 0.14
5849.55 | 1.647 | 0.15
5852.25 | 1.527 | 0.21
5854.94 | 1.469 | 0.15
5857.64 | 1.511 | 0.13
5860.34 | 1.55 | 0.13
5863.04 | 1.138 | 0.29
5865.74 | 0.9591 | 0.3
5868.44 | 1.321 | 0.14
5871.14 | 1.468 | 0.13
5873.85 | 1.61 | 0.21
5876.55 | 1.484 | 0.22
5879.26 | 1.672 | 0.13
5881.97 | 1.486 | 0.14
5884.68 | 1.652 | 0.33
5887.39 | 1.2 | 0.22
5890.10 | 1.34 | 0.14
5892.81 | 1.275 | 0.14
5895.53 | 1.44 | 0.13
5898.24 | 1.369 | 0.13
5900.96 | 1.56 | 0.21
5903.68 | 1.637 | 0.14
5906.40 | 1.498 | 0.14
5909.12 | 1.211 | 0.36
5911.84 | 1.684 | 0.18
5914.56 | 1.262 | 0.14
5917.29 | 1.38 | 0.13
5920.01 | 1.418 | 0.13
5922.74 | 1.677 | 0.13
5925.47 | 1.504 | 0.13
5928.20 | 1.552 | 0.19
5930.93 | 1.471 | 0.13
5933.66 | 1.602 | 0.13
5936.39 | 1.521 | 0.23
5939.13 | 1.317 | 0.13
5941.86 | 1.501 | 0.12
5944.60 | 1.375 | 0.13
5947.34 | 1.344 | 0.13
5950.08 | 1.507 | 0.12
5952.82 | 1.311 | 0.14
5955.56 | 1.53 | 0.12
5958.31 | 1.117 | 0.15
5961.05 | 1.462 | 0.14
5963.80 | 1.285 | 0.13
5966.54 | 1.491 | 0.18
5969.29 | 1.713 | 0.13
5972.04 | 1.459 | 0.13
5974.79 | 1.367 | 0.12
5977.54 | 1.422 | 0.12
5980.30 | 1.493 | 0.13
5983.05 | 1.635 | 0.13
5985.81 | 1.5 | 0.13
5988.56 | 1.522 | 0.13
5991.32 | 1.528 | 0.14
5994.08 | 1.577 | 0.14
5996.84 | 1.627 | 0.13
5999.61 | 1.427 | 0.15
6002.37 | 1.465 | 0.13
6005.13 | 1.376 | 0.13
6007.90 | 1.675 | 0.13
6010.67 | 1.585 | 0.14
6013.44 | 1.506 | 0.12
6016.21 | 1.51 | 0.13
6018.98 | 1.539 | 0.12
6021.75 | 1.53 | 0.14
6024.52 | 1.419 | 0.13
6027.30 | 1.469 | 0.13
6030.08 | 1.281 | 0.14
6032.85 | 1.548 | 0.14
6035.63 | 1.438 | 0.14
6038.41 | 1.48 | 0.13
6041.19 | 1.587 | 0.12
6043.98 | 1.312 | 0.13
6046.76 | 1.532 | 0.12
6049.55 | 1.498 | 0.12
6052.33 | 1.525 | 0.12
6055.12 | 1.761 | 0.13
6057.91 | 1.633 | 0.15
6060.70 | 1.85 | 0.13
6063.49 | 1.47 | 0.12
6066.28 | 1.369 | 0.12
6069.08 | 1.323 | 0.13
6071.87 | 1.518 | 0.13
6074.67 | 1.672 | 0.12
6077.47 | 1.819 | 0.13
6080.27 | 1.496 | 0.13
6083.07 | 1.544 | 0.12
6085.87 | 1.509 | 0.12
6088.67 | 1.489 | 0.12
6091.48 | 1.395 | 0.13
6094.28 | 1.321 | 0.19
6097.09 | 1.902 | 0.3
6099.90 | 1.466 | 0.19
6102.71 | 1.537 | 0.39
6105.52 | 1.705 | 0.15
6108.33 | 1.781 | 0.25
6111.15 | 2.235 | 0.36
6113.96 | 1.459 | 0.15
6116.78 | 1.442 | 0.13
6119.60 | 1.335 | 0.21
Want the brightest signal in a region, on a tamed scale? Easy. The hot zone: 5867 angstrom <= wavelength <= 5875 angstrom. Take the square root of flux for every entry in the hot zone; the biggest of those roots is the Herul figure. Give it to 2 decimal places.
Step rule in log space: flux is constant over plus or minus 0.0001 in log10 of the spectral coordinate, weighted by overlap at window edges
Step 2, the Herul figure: 1.27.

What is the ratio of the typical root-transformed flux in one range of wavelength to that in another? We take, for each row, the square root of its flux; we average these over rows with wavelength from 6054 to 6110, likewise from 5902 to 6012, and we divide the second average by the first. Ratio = 0.97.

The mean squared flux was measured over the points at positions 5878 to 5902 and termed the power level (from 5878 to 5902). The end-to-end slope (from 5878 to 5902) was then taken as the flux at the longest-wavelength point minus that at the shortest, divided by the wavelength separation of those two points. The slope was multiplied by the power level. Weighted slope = -0.01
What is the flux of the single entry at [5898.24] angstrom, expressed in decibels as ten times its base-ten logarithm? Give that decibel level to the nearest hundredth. 1.36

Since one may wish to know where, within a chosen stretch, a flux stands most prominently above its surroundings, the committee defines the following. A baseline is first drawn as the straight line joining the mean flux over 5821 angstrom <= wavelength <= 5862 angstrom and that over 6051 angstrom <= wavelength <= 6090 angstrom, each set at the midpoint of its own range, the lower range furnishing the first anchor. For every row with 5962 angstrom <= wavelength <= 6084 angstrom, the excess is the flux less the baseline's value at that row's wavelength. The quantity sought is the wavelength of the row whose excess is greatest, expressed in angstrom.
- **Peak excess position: 6060.70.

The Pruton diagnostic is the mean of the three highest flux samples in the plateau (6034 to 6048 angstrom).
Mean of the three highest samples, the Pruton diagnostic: 1.53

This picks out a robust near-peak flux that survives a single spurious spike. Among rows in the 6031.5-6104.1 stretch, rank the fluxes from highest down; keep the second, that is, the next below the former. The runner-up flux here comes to 1.85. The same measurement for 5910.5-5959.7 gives 1.677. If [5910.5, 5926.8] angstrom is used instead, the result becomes 1.677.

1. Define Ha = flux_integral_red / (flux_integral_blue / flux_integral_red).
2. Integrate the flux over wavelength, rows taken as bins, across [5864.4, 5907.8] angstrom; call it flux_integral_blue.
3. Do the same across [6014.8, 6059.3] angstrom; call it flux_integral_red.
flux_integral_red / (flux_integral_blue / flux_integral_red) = 71.9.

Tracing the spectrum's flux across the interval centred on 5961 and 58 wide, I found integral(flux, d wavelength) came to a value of 84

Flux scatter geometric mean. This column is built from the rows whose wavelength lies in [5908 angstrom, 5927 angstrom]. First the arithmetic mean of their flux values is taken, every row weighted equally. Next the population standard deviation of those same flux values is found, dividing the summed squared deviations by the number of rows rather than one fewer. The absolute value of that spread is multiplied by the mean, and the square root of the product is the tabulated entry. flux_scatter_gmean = 0.50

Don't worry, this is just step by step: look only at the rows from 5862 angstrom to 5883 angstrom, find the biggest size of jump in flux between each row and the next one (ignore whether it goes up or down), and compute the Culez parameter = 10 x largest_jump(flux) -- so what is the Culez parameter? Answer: 3.6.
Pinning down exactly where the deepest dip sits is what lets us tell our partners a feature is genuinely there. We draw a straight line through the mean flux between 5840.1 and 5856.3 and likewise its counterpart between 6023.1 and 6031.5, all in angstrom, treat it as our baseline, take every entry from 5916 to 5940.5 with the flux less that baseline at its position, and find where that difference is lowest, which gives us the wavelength 5939.13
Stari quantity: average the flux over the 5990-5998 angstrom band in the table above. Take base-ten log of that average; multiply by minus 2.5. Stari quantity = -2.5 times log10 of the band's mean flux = -0.49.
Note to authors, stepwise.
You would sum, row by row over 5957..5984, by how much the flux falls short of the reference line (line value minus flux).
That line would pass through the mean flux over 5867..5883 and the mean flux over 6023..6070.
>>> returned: 0.6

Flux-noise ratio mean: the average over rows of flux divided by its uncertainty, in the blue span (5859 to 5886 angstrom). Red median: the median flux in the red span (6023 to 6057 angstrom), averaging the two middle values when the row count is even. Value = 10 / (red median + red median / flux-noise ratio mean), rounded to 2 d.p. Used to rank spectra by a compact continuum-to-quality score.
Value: 5.99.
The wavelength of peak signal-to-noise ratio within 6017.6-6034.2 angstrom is 6018.98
